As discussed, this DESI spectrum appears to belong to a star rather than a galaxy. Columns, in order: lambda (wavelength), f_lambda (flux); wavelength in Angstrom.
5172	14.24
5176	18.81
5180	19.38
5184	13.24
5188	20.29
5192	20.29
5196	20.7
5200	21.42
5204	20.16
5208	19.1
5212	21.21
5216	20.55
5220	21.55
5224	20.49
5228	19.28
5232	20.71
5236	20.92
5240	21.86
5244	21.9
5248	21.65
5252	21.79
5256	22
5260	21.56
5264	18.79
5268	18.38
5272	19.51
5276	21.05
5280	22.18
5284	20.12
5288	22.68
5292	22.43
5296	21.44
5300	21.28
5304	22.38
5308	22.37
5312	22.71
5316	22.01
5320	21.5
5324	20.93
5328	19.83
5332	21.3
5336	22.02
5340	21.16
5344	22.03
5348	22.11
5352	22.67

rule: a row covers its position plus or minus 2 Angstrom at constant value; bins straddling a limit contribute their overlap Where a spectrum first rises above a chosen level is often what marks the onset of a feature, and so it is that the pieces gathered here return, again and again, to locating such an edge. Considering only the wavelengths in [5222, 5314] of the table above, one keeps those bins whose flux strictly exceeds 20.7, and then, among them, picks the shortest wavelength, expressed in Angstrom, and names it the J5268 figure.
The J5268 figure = 5232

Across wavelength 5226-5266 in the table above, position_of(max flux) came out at 5256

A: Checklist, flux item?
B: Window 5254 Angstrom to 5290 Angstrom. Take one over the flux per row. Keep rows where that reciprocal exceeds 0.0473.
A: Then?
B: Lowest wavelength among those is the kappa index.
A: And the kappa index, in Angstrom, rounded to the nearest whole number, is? 5264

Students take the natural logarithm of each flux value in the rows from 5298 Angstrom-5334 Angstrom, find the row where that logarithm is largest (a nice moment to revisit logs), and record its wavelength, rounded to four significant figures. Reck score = 5312 Angstrom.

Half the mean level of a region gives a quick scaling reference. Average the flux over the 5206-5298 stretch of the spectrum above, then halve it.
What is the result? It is 10.5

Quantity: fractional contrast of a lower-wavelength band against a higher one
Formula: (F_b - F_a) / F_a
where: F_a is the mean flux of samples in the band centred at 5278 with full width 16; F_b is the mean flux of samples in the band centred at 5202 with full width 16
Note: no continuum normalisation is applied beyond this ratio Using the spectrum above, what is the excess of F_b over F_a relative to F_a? -0.018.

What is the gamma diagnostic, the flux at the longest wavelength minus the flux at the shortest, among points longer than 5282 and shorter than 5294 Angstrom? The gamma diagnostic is 2.3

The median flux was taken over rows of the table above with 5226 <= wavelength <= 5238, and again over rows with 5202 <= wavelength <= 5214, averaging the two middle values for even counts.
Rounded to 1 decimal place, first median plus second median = 40.9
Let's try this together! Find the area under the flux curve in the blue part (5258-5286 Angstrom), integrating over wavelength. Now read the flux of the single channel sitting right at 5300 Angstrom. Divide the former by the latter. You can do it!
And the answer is 26.6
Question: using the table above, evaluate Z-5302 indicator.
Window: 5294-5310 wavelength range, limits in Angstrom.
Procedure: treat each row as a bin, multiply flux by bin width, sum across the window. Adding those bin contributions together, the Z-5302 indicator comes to 350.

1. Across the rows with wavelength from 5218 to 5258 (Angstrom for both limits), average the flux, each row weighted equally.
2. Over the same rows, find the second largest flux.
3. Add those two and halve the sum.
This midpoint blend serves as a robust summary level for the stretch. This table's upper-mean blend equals 21.6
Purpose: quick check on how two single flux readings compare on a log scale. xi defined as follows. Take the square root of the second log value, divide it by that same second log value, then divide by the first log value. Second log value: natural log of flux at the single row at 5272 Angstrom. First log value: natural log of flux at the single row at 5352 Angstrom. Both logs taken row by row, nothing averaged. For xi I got 0.186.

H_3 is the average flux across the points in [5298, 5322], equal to 22.04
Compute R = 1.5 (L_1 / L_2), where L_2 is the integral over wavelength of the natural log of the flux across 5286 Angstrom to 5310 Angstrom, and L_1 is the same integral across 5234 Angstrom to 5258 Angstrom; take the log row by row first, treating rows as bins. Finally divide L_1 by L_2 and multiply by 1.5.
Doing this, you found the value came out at 1.491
